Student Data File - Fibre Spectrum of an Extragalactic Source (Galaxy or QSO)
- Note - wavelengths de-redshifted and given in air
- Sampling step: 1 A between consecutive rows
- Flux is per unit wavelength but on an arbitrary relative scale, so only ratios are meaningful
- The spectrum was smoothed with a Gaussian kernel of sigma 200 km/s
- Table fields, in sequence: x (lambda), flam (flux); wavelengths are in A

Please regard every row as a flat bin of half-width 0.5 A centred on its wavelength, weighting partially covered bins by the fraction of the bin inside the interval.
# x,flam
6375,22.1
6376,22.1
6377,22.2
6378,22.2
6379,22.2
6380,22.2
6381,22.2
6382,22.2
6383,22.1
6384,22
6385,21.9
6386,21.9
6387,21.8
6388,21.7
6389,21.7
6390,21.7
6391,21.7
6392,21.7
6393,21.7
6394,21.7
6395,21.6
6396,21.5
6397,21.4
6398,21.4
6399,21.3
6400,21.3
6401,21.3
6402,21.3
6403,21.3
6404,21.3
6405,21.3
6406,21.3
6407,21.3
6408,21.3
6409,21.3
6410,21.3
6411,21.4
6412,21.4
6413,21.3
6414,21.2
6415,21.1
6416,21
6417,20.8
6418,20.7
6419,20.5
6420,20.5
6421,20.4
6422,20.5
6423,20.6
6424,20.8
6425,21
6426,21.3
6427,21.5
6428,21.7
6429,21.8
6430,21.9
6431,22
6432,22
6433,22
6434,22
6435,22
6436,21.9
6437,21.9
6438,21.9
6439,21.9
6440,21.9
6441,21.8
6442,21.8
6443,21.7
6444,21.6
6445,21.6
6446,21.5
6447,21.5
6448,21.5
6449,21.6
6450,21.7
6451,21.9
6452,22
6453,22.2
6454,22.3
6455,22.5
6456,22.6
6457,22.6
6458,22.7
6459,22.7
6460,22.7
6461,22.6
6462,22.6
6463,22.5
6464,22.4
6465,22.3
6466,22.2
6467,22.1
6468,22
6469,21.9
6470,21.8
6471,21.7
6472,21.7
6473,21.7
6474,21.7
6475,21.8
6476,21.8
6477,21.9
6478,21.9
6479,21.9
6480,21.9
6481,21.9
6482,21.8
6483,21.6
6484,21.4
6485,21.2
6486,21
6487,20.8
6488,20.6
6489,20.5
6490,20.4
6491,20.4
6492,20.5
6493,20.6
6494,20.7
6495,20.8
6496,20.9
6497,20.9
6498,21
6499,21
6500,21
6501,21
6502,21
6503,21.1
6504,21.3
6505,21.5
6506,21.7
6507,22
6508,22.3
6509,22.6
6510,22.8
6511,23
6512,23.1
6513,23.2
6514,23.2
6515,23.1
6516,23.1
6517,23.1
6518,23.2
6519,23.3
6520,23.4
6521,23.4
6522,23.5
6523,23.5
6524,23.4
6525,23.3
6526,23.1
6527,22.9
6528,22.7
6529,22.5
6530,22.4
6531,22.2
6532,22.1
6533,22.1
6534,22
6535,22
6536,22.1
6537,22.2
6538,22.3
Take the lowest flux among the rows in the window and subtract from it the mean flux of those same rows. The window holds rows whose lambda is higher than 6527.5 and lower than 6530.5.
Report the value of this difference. -0.13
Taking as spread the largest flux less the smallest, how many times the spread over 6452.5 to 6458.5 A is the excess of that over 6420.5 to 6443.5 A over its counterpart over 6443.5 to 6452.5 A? 2.2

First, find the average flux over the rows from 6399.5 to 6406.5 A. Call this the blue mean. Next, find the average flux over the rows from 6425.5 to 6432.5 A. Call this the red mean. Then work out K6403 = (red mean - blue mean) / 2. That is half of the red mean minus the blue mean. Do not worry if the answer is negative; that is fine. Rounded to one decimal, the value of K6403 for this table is 0.2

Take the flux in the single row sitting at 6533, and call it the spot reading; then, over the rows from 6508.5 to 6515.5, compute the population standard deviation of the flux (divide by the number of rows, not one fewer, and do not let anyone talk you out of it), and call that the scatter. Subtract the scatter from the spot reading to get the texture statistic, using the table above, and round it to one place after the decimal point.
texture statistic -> 21.9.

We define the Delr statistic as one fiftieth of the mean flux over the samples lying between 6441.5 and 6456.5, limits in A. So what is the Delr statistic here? 0.437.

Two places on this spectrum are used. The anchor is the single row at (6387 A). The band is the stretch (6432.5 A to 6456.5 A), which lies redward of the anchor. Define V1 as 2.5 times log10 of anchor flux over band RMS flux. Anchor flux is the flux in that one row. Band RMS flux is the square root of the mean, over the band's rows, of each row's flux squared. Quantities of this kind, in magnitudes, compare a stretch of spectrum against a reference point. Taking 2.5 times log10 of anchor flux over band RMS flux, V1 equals 0.00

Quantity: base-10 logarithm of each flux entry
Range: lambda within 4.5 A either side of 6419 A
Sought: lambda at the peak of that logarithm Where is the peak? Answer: 6415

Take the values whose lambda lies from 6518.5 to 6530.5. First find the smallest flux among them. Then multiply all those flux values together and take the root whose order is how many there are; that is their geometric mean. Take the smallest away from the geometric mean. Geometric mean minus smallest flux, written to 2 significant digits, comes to 0.71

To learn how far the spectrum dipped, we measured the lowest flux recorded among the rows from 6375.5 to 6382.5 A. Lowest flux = 22.1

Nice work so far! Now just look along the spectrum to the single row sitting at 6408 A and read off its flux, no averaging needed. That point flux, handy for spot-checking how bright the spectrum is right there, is 21.3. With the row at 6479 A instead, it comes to 21.9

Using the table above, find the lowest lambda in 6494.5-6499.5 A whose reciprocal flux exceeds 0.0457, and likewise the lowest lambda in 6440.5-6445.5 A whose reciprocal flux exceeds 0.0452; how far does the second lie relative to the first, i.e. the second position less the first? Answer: -54 A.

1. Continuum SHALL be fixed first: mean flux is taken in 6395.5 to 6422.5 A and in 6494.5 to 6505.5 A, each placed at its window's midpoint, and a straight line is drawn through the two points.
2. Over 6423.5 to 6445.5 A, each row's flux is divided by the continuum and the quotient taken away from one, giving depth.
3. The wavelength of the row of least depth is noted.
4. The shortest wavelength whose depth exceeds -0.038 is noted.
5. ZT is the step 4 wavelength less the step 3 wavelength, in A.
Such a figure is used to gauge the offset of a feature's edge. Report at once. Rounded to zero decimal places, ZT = -11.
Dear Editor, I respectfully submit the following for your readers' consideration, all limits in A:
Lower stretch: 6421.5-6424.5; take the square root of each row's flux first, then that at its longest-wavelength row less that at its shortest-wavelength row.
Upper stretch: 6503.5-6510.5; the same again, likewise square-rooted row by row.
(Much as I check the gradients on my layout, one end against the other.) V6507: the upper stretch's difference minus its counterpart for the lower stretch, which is 0.13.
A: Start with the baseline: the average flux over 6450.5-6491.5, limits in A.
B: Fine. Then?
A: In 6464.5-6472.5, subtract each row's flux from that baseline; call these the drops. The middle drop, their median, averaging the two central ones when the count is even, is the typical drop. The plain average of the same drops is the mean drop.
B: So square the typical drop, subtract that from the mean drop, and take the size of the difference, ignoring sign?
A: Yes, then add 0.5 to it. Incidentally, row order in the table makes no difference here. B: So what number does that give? 0.61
